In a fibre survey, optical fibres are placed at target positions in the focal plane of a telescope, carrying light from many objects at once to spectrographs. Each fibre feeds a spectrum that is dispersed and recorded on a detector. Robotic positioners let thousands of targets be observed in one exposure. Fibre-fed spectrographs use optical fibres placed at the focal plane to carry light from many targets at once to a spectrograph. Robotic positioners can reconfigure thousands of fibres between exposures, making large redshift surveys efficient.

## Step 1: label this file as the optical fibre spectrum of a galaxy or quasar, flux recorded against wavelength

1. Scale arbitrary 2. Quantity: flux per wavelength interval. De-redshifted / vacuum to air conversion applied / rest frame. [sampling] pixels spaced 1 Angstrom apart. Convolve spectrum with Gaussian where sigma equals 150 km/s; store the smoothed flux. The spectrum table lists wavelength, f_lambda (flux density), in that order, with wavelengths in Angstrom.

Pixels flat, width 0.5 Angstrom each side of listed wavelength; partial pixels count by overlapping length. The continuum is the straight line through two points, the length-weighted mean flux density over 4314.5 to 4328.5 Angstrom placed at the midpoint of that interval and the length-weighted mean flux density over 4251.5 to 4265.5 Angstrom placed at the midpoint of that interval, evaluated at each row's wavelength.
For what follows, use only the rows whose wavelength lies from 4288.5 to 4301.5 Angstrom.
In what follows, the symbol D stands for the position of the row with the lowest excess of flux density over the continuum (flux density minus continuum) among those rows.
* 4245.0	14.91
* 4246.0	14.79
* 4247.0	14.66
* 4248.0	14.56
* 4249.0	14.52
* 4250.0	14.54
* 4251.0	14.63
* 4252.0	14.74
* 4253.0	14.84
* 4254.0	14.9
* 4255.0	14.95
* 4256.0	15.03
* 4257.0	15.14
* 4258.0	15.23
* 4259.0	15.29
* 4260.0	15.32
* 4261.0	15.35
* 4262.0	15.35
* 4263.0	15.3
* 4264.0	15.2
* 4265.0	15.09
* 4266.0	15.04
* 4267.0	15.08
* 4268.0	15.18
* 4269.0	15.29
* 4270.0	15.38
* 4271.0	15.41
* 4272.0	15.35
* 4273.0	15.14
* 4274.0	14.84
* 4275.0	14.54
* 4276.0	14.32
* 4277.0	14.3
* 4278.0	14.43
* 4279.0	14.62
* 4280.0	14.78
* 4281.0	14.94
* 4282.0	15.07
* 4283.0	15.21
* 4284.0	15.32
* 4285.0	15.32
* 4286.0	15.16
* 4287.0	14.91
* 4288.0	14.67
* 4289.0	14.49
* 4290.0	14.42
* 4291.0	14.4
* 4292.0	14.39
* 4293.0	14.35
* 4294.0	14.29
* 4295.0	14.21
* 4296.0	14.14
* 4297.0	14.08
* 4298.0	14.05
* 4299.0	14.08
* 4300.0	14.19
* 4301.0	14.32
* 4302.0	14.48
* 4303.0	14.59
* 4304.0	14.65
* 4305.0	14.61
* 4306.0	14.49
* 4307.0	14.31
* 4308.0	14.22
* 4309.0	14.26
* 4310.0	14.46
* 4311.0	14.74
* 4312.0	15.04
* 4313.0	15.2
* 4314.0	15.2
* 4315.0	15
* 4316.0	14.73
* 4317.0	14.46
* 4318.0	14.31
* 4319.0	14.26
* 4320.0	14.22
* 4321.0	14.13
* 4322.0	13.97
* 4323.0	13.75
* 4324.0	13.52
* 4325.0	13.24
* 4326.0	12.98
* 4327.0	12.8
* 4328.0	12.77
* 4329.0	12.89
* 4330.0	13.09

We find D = 4298.0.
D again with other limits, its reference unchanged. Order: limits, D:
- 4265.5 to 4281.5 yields 4277.0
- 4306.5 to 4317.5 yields 4308.0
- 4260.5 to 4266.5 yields 4266.0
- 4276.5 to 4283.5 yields 4277.0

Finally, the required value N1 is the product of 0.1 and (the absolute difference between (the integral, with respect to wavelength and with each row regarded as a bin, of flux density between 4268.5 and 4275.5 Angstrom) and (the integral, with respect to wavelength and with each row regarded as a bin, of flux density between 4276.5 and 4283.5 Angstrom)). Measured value 0.26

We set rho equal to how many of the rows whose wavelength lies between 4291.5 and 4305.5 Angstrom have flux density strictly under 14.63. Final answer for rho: 13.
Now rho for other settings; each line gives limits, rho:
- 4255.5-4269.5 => 0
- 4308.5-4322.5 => 8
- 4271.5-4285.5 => 5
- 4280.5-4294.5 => 6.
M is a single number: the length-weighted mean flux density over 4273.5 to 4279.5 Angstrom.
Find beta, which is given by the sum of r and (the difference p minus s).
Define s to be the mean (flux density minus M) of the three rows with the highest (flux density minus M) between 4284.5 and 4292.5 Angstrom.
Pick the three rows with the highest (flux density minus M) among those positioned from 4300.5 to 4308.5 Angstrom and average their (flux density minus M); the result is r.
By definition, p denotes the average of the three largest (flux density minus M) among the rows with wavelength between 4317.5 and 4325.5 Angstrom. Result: -0.76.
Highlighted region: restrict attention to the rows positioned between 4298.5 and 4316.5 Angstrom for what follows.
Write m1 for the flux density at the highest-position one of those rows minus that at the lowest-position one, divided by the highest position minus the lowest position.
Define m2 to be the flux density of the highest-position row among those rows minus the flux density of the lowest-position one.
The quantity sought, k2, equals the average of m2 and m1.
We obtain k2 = 0.34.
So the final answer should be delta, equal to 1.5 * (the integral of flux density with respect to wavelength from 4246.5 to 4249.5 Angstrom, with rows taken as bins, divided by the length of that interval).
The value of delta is 21.9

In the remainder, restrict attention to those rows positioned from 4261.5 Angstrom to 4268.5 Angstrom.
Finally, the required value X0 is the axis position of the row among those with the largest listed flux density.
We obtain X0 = 4262.0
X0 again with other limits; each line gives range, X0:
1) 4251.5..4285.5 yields 4271.0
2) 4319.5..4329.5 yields 4320.0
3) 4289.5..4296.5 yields 4290.0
